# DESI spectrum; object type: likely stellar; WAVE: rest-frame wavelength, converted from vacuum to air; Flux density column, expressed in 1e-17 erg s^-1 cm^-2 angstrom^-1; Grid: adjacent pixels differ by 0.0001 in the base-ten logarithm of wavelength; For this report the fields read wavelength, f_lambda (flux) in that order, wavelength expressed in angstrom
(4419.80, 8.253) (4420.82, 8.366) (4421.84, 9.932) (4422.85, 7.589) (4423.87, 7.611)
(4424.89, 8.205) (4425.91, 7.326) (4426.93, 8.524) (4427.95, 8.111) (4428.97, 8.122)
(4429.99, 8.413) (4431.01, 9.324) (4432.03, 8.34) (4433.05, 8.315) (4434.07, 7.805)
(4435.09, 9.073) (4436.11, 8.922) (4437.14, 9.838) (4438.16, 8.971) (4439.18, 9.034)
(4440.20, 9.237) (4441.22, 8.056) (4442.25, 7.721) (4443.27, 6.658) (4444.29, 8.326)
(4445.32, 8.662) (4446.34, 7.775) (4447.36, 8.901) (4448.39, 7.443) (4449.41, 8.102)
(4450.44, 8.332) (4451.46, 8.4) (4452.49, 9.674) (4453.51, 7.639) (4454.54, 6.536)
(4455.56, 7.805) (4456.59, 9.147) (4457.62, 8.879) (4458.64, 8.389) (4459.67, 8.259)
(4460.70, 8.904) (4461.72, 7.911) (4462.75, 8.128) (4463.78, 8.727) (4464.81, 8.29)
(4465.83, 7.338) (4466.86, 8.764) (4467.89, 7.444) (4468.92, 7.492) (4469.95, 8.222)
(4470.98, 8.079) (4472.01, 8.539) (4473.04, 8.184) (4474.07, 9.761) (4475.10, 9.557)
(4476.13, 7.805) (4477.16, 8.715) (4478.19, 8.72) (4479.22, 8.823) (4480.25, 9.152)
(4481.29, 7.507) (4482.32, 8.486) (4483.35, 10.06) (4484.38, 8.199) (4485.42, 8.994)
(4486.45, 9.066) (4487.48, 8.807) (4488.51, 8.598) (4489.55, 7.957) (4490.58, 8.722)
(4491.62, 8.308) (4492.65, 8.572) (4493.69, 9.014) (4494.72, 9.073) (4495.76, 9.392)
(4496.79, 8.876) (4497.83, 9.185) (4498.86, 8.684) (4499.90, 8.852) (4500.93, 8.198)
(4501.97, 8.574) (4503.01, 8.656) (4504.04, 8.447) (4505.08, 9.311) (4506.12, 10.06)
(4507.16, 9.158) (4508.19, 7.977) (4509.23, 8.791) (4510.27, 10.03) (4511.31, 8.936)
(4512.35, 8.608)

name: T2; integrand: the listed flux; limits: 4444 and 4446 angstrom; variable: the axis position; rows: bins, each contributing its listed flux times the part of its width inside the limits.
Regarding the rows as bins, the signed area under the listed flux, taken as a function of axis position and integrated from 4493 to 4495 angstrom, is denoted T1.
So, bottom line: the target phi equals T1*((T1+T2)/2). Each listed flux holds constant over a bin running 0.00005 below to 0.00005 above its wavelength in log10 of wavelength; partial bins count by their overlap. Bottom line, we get 314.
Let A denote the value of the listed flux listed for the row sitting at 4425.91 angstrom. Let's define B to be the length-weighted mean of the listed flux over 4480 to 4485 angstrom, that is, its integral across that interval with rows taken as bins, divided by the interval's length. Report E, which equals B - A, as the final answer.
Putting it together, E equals 1.3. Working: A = 7.326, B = 8.65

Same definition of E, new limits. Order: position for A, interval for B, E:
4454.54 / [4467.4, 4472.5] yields 1.4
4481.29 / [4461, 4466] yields 0.7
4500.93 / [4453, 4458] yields -0.2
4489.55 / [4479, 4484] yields 0.8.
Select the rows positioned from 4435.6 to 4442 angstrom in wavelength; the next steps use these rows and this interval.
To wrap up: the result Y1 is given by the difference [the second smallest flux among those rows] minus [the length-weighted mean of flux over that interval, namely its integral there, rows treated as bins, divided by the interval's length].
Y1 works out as -0.03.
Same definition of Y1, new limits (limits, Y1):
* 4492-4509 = -0.68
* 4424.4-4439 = -0.73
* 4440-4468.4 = -1.53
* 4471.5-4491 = -0.92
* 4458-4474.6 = -0.84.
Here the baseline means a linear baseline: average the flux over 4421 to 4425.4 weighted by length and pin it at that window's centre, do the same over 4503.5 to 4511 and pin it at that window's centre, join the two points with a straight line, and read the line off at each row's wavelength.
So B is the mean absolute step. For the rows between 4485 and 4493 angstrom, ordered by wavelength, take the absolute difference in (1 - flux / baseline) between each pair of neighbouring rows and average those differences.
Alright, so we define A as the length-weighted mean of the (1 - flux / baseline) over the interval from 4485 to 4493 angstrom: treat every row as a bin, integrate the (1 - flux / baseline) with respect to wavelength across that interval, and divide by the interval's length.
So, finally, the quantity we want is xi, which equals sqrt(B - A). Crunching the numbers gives 0.08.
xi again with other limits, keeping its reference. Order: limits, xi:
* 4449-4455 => 0.23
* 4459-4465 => 0.17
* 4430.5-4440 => 0.35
